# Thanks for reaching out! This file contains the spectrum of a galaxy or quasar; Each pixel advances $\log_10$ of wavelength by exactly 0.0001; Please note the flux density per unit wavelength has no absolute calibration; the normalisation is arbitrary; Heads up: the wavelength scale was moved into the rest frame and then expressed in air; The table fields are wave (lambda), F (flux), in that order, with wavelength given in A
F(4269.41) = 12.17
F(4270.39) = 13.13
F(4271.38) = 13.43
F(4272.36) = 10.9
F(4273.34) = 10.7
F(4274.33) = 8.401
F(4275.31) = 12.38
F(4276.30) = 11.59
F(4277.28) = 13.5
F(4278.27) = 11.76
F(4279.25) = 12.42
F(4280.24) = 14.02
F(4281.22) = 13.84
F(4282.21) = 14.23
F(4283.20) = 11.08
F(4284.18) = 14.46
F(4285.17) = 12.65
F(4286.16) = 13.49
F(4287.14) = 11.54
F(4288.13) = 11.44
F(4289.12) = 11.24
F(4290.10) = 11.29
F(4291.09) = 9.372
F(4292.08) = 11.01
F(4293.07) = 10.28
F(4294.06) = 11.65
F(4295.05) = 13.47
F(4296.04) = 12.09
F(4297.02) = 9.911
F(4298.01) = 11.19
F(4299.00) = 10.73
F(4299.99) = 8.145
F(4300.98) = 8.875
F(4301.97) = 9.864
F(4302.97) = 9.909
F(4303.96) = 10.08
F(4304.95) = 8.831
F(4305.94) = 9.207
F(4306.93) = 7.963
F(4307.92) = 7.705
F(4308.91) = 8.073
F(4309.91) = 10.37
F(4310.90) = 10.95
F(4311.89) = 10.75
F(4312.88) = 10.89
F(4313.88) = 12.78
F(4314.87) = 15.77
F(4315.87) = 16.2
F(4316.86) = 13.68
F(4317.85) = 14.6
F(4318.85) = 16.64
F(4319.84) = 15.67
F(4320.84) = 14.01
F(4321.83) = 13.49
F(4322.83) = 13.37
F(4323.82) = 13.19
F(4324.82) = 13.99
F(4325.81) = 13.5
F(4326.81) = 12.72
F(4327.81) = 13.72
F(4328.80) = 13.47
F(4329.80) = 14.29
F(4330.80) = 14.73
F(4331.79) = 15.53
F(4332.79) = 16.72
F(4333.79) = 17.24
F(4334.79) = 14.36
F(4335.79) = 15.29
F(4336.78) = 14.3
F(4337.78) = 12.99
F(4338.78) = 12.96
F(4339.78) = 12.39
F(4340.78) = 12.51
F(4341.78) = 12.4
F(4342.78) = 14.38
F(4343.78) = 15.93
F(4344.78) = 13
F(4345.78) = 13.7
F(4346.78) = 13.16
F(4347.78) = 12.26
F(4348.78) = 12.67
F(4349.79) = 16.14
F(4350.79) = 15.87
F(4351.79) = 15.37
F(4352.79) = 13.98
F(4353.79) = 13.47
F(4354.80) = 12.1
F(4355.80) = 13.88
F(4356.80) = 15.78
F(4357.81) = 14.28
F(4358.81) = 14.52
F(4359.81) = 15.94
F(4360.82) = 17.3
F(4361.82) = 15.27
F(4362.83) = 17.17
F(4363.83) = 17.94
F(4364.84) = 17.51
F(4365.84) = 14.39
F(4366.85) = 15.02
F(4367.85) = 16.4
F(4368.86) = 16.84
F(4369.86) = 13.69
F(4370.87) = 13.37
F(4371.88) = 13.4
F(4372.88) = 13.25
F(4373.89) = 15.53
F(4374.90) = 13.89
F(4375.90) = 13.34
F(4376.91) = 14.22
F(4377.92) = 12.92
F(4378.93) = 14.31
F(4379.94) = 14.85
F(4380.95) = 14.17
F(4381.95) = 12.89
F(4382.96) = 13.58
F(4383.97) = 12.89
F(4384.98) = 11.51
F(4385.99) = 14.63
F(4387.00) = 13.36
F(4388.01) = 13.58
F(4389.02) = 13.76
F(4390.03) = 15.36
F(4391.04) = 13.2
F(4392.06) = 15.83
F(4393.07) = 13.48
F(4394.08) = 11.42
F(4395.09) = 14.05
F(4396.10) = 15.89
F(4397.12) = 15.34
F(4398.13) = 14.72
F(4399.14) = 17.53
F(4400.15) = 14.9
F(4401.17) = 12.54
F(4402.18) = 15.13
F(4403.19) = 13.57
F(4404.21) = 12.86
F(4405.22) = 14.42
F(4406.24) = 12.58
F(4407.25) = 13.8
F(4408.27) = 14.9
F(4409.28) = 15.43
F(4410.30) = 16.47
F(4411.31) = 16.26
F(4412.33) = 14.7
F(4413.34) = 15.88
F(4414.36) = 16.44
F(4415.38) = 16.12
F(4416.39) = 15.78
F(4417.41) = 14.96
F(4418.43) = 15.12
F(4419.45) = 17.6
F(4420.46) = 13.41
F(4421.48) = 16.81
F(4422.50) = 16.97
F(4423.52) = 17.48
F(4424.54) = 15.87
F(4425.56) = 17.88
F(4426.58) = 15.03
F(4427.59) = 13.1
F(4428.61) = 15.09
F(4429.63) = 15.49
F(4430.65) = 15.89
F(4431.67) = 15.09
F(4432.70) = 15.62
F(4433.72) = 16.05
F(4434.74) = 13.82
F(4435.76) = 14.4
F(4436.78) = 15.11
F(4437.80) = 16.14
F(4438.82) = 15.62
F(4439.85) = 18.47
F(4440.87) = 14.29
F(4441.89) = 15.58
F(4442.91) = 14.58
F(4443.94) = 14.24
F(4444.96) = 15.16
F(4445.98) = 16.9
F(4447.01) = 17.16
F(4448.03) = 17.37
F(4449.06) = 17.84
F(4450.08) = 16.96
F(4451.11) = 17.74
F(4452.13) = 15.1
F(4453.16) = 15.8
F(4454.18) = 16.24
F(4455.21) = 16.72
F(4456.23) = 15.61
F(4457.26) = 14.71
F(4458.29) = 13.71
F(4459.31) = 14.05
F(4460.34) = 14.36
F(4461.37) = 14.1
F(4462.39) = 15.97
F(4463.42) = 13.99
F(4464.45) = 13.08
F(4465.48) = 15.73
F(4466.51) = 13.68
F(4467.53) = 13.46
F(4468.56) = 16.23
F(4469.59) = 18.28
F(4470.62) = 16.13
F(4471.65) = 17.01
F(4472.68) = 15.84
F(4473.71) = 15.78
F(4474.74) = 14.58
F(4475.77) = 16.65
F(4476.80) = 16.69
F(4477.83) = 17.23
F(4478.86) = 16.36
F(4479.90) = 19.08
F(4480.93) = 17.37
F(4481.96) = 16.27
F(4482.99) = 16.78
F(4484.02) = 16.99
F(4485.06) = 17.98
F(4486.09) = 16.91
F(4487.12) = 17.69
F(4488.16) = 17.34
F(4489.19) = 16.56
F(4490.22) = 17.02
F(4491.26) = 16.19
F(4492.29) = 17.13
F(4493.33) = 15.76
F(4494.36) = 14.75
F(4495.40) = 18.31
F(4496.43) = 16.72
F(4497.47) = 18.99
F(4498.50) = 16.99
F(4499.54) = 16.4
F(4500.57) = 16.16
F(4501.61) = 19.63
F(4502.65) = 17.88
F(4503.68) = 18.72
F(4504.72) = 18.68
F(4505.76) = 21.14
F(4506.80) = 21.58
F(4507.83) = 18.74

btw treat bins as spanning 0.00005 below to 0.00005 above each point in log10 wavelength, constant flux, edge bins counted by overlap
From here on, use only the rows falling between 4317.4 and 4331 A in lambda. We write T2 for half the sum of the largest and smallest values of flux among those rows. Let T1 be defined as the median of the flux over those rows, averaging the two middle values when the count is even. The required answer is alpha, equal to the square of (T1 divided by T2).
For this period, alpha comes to 0.89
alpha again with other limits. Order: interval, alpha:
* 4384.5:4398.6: 1.04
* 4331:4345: 0.94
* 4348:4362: 1.03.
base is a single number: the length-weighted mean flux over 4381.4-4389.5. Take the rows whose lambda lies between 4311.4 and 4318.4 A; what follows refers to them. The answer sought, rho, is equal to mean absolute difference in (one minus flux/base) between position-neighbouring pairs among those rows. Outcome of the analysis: 0.11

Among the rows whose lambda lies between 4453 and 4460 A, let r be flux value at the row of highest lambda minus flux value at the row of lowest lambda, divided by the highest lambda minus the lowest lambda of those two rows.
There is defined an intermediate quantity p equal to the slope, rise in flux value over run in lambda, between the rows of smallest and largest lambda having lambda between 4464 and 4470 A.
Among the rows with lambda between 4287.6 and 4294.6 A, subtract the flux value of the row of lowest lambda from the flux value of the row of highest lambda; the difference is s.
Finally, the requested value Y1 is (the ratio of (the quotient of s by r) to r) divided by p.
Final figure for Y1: 3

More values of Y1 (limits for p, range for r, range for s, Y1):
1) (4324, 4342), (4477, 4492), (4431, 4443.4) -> 907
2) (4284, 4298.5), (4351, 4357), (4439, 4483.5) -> 1067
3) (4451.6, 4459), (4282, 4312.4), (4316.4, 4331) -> -338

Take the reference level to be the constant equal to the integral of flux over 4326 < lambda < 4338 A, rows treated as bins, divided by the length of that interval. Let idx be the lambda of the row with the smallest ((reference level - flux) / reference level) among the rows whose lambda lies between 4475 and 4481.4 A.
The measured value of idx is 4479.90 A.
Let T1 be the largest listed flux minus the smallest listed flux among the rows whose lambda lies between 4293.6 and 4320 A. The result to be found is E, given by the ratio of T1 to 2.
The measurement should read 4.47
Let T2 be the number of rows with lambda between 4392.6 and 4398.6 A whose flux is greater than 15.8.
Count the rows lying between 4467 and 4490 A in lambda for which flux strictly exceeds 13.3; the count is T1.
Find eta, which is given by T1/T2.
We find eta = 22.0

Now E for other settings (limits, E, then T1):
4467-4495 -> 2.81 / 5.6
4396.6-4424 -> 2.53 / 5.1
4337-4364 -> 2.92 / 5.8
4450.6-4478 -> 2.60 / 5.2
